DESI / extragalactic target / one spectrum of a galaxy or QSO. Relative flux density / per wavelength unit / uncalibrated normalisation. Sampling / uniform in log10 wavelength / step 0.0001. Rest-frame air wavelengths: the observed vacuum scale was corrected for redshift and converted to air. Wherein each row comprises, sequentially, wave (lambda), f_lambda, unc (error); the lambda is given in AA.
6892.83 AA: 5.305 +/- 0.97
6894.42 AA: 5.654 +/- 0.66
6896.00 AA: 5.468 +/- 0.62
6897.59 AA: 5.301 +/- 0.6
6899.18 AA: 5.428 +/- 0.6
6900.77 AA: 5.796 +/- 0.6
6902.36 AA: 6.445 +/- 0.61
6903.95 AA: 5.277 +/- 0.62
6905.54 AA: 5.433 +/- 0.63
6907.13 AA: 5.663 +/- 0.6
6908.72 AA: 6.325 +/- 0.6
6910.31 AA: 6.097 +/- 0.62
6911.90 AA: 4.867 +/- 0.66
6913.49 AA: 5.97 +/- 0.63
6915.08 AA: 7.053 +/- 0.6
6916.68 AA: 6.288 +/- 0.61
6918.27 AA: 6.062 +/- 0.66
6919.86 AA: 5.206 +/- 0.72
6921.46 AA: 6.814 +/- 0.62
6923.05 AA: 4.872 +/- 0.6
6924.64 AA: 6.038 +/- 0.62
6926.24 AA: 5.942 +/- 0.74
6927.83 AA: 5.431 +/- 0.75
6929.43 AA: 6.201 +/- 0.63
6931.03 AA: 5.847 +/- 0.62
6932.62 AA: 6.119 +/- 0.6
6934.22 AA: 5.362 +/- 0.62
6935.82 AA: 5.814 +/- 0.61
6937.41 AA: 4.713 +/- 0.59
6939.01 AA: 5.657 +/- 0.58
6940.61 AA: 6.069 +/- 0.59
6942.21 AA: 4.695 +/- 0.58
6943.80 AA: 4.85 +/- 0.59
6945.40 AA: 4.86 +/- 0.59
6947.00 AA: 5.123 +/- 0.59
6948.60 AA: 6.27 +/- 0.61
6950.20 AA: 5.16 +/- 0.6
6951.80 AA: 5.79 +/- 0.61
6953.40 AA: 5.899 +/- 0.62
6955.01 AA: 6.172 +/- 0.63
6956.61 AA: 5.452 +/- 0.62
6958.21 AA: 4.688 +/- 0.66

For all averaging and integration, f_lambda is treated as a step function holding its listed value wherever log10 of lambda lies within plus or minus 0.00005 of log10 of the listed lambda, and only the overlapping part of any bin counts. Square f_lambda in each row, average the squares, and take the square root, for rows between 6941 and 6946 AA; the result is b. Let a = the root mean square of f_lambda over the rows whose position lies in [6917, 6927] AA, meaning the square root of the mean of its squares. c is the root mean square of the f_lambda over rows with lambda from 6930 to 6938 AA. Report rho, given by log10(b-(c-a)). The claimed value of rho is 0.70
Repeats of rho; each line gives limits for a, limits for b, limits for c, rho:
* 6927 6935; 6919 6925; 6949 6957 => 0.77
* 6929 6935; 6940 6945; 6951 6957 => 0.72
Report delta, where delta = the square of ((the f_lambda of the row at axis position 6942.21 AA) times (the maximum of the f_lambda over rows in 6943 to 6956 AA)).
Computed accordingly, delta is 867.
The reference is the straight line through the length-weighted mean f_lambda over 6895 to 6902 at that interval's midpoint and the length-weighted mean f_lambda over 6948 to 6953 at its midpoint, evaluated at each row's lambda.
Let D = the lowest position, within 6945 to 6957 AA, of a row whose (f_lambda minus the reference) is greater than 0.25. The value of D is 6948.60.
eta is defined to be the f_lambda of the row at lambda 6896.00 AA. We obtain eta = 5.468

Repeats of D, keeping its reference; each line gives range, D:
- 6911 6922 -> 6913.49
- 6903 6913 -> 6908.72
